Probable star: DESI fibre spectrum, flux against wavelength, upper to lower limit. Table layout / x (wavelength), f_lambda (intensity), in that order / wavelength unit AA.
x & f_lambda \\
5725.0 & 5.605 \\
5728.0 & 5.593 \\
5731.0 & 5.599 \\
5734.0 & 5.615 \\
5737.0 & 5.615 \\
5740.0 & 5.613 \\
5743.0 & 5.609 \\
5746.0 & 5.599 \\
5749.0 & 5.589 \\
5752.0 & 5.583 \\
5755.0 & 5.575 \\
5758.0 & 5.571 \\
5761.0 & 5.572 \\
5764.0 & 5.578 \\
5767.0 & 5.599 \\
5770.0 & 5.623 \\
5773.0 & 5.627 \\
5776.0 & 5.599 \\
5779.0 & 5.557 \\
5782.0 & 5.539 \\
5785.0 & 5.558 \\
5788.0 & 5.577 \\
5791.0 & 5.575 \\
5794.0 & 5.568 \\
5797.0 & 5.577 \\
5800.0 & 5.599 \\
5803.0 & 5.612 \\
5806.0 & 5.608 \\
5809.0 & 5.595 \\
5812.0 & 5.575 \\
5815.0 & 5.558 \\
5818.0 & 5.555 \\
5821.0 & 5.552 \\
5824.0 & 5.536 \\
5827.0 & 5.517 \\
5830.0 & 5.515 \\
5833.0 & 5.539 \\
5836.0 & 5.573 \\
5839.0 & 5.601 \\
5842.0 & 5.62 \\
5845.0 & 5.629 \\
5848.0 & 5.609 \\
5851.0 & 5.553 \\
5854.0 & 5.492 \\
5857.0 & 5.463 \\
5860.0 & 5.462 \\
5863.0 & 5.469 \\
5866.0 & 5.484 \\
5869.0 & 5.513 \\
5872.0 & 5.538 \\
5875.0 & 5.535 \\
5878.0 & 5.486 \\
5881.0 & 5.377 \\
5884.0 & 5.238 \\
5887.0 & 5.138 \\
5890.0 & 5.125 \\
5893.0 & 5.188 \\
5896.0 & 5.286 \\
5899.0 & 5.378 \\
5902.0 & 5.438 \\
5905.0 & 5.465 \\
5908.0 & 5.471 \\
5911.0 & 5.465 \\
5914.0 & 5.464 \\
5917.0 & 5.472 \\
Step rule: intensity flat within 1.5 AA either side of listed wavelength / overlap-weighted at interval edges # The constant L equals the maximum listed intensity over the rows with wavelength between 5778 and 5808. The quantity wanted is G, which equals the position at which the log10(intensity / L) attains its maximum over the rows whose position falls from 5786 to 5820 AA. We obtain 5803.0 AA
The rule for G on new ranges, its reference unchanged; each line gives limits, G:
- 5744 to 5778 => 5773.0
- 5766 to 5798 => 5773.0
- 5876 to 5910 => 5878.0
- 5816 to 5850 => 5845.0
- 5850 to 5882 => 5851.0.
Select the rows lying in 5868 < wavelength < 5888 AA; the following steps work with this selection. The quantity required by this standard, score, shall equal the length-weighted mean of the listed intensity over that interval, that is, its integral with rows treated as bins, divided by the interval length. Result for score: 5.407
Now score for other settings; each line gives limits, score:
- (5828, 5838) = 5.544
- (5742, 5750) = 5.599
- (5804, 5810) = 5.603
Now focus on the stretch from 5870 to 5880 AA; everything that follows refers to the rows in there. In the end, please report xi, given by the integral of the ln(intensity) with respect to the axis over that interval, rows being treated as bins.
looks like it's 17.1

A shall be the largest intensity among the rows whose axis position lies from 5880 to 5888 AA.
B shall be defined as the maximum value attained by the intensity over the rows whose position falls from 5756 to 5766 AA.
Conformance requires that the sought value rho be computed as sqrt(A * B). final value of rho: 5.48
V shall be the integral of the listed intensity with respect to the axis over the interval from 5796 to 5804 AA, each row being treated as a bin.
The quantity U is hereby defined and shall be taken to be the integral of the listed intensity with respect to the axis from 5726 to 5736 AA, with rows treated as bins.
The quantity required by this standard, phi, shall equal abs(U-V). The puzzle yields 11.3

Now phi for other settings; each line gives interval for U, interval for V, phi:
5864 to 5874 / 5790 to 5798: 10.5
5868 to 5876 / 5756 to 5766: 11.5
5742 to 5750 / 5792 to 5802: 11.0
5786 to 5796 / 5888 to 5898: 3.7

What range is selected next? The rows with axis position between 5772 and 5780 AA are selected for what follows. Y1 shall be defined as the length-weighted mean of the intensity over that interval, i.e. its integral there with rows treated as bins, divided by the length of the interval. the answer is 5.59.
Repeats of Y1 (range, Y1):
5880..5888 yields 5.25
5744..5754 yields 5.59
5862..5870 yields 5.49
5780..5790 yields 5.56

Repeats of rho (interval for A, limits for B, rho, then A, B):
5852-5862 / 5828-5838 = 5.53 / 5.492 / 5.573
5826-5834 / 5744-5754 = 5.57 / 5.539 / 5.599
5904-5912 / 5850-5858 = 5.51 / 5.471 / 5.553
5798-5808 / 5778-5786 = 5.58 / 5.612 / 5.558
